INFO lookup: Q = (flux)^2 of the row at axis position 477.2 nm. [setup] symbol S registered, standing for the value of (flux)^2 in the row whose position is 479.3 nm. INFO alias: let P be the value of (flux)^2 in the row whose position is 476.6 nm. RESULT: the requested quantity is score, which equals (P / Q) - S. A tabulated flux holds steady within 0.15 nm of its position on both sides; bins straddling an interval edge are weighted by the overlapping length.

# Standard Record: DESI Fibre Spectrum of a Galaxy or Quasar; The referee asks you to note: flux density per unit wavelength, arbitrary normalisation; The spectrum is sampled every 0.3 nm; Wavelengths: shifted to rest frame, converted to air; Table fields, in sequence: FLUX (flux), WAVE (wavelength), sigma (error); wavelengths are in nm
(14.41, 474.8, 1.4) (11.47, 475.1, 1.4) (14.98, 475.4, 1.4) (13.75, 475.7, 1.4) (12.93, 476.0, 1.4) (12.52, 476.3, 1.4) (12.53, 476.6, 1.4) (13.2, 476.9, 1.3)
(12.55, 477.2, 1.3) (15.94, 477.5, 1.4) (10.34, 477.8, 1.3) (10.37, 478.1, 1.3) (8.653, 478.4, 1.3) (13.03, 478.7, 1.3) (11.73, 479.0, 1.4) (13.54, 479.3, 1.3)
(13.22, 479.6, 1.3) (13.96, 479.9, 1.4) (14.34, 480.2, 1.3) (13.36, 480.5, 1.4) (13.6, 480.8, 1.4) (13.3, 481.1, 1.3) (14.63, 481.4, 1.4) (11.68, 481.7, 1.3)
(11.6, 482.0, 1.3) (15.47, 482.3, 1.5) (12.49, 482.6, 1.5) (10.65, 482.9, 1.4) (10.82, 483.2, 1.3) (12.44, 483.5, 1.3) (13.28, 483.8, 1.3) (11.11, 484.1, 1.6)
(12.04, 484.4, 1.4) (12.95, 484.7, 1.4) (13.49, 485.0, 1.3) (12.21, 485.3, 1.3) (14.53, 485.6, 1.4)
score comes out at -182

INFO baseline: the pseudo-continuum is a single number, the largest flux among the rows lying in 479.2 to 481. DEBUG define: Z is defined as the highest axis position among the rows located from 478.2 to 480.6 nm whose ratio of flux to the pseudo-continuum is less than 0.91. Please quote 479.0 nm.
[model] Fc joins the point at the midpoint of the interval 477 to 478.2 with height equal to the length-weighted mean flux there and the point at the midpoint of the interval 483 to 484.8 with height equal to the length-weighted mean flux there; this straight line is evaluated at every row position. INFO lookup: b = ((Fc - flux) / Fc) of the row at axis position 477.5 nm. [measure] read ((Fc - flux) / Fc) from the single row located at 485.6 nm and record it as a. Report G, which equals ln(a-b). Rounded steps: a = -0.22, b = -0.28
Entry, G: -2.7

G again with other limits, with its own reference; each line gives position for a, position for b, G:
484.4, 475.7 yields -2.4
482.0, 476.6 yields -3.0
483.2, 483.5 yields -2.0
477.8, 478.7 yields -1.5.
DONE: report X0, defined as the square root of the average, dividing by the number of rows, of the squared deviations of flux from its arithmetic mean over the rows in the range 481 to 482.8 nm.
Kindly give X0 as 1.4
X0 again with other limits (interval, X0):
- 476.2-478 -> 1.6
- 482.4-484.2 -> 1.0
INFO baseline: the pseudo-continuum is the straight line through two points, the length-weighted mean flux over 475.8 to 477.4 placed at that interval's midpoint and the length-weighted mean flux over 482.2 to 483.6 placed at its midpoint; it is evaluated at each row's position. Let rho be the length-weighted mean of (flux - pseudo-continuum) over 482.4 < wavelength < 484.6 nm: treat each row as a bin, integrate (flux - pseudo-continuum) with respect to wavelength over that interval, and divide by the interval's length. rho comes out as -0.3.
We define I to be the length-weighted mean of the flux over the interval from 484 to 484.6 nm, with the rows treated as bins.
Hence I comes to 11.7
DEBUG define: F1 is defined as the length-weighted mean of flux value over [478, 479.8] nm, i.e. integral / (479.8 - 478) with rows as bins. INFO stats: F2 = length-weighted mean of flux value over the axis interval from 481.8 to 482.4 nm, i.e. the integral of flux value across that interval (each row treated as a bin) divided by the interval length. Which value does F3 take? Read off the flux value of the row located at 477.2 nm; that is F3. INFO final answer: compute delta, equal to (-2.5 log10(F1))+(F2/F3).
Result -1.6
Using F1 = 11.9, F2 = 13.2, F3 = 12.55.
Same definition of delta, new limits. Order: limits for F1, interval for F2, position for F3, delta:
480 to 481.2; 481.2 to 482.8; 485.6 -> -1.9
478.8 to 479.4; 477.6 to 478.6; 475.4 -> -2.1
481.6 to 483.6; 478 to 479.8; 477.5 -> -2.0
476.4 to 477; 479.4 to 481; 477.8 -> -1.4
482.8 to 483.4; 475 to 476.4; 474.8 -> -1.7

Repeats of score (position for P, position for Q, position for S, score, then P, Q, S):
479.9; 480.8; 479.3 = -182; 195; 185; 183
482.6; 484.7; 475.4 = -223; 156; 168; 224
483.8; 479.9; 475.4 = -223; 176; 195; 224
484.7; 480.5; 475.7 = -188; 168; 178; 189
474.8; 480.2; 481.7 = -135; 208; 206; 136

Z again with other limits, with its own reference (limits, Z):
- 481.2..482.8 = 482.6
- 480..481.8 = 481.7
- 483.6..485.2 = 484.7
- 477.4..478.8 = 478.7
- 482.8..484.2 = 484.1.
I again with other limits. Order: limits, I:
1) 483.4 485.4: 12.5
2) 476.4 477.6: 13.4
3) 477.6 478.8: 10.7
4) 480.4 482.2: 13.1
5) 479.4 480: 13.6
